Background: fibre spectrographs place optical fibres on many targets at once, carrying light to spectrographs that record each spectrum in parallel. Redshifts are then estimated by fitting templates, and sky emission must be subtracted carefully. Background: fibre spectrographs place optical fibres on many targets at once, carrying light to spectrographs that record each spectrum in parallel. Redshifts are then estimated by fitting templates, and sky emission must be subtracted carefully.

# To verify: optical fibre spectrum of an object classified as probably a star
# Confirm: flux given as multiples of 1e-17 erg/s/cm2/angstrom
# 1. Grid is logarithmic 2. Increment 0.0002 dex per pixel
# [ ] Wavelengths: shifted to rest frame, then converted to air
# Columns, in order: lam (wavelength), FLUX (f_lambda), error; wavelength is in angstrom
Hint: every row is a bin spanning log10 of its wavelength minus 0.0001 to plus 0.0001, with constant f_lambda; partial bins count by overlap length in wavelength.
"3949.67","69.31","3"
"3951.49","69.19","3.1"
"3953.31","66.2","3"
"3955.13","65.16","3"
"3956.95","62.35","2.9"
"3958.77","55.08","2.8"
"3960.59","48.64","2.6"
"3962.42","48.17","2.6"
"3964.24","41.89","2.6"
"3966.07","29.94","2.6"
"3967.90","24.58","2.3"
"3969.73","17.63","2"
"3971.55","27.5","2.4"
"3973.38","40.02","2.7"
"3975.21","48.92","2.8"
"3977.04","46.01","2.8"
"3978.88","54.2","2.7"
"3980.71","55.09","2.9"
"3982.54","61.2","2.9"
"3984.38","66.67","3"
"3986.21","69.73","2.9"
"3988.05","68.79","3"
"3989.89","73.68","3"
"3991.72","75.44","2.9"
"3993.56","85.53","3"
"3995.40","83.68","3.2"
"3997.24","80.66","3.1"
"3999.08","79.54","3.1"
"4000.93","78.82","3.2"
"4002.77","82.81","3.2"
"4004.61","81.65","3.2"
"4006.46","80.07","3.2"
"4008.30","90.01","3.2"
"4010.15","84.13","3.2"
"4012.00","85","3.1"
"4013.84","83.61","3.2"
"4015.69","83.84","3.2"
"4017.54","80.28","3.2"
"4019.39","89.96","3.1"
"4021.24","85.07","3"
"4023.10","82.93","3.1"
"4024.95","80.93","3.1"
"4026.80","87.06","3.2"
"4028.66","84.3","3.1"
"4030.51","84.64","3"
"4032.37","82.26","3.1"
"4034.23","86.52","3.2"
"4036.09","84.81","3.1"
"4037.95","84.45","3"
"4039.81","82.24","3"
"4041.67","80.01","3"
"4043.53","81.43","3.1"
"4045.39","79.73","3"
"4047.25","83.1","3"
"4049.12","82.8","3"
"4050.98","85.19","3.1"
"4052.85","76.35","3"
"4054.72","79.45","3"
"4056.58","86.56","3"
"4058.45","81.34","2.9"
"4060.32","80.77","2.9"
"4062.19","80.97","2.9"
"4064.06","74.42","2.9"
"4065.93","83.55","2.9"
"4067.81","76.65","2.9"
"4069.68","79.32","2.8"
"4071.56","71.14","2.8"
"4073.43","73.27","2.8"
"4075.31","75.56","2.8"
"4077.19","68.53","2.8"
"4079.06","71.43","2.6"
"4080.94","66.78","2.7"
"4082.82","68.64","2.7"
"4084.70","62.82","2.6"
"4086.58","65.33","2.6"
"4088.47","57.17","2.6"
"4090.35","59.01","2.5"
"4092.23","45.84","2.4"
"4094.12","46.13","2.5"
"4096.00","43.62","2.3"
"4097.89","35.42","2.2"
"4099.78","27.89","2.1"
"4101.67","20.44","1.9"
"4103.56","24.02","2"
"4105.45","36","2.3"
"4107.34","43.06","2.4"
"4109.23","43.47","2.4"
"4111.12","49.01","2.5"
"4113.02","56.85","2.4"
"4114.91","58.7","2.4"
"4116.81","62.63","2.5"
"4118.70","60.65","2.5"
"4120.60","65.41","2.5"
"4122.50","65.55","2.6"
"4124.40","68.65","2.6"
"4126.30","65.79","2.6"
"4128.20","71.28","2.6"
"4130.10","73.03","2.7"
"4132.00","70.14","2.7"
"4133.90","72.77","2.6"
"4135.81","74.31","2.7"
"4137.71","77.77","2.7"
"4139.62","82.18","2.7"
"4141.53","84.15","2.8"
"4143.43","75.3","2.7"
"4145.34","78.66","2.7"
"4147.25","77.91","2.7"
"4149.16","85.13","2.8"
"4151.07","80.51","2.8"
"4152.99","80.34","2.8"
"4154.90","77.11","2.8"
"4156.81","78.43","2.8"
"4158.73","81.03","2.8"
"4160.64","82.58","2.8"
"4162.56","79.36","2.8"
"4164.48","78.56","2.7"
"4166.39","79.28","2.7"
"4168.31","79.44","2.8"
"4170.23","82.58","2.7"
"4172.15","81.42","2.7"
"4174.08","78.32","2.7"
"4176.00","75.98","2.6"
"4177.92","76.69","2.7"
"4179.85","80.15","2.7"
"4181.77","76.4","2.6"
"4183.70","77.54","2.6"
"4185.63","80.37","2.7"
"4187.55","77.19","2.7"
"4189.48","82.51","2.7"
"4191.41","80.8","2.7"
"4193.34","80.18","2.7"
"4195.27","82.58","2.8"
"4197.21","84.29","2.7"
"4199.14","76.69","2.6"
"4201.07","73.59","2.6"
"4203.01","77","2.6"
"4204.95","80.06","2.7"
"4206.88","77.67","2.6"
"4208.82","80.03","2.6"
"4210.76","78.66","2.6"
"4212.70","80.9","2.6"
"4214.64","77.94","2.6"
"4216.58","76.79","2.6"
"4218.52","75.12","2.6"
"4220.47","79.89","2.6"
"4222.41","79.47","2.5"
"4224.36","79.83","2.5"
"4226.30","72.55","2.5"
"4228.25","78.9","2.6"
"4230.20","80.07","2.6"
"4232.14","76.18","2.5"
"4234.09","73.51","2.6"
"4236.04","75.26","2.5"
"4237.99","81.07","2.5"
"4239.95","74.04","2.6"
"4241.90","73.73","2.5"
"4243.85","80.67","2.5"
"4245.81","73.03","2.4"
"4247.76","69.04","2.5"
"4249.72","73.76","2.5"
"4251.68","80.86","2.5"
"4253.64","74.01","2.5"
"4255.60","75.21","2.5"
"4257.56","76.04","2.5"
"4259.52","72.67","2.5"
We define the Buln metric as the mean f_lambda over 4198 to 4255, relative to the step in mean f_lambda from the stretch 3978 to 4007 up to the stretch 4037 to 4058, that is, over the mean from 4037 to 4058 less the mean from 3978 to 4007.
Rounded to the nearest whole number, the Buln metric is 9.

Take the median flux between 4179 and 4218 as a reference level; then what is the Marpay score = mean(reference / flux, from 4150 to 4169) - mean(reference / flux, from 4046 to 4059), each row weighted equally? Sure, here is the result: 0.0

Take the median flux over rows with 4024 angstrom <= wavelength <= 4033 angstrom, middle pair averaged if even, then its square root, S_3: 9.18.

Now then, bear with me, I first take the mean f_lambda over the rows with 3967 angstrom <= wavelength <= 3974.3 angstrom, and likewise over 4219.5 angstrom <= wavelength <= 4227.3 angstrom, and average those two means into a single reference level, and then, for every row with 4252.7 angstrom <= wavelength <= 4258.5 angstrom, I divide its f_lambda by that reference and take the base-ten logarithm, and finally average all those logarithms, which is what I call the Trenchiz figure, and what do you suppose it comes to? 0.15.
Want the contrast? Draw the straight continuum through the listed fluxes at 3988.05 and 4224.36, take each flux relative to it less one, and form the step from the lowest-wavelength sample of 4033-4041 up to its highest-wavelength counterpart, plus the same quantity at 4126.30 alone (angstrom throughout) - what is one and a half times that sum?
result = -0.29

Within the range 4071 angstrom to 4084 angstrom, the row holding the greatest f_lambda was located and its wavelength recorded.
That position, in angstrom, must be 4075.31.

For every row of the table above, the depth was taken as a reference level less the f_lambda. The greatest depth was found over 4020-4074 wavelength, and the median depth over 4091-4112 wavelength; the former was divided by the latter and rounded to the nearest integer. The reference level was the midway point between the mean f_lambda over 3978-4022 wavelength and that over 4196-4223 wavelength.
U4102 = 0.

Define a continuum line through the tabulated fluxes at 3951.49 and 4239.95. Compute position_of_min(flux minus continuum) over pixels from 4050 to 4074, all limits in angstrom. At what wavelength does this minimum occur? 4071.56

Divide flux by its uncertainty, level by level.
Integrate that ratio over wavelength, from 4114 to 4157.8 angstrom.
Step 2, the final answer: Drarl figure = 1203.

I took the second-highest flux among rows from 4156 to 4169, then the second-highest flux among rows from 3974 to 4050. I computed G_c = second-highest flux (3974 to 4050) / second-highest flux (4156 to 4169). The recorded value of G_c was 1.1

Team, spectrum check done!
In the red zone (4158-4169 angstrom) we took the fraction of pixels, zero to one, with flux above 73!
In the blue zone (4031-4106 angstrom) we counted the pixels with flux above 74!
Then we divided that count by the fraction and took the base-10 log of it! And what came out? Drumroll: 1.34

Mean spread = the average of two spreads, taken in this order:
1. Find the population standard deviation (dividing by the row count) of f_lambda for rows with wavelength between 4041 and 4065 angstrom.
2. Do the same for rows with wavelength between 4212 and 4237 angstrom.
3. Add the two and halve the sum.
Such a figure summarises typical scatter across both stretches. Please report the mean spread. 2.9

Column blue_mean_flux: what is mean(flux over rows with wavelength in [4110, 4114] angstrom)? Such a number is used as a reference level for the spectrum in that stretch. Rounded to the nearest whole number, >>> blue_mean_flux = 53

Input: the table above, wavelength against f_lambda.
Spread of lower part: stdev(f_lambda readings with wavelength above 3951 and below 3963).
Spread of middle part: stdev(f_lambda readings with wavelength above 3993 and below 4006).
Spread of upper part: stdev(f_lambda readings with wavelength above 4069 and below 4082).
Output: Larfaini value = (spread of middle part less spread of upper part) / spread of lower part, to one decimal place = -0.2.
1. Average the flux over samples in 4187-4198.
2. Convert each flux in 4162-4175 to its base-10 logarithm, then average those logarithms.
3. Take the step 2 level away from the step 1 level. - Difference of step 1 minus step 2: 79.4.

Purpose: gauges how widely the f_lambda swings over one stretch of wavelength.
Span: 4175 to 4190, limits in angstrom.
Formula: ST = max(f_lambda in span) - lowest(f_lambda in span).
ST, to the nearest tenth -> 6.5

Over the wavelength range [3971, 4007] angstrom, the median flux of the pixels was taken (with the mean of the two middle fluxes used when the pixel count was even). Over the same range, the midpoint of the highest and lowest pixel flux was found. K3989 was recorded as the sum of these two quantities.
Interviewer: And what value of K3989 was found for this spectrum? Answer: 128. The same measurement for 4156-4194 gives 159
